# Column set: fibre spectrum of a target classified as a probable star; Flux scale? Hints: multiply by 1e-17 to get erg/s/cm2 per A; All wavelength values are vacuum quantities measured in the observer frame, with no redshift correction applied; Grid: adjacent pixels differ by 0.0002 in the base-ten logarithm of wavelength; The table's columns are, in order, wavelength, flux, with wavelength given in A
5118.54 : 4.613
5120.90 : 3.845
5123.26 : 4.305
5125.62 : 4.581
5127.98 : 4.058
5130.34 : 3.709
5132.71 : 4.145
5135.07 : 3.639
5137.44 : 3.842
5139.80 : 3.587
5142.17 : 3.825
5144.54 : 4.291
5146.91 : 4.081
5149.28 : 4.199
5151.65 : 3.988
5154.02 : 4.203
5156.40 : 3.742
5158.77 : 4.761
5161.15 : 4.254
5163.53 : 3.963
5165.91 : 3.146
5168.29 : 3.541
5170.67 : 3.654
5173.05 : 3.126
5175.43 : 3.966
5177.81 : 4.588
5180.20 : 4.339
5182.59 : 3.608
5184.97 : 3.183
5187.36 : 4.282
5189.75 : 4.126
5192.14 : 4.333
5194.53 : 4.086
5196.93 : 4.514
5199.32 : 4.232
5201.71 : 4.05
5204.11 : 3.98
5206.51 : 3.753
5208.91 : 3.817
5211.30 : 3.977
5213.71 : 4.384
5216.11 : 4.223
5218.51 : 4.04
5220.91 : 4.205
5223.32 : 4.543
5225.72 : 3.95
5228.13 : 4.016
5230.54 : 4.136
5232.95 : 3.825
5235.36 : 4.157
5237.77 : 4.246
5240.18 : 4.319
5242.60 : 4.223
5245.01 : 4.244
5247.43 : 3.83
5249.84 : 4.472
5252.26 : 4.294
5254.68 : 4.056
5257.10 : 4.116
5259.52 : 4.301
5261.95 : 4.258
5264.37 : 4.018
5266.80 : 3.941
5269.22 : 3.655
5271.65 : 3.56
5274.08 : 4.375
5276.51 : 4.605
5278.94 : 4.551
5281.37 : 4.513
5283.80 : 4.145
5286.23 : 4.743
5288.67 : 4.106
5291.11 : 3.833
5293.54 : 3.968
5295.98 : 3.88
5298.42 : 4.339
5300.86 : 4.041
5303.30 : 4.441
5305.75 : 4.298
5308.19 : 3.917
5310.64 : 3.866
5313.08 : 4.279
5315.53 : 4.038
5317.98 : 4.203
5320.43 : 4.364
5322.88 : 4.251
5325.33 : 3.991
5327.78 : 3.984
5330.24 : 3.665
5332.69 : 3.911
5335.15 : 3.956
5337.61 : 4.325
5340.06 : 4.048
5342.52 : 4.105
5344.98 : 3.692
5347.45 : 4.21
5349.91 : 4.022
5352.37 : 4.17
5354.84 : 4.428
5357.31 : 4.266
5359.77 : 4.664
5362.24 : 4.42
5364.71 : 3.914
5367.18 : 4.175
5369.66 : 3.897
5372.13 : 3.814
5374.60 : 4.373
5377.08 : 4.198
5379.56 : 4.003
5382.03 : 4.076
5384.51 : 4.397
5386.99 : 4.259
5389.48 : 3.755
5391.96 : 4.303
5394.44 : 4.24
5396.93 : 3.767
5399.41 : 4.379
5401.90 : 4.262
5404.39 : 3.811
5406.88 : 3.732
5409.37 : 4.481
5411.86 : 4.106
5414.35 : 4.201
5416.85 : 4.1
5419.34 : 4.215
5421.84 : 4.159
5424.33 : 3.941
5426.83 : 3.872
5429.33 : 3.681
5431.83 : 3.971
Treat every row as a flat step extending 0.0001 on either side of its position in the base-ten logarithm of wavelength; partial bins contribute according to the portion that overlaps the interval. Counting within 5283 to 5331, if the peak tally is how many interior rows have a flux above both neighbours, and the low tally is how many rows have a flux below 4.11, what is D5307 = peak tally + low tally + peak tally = 23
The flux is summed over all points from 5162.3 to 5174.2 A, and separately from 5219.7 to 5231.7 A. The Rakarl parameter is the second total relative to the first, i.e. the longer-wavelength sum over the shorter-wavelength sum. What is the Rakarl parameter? 1.20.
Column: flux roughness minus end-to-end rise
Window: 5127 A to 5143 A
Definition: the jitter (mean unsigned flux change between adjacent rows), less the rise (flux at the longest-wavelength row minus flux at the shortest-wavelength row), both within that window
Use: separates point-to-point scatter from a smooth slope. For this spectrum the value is 0.56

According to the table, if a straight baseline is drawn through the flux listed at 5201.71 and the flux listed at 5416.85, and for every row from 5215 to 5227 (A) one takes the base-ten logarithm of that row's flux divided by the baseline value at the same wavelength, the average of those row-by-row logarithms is 0.014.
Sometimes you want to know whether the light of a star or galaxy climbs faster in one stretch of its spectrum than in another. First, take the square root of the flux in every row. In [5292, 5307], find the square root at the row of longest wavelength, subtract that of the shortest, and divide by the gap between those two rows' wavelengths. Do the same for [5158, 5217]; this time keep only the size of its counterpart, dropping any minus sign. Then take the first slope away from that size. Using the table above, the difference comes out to -0.0044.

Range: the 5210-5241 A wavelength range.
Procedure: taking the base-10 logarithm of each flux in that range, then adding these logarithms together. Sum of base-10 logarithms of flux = 8.04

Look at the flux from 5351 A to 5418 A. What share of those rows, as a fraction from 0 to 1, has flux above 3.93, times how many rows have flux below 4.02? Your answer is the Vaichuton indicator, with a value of 5.93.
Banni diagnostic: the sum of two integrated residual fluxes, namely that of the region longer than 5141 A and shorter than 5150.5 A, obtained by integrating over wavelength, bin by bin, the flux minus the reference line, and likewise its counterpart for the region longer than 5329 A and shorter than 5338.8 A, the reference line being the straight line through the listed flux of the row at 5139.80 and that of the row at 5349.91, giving 4.5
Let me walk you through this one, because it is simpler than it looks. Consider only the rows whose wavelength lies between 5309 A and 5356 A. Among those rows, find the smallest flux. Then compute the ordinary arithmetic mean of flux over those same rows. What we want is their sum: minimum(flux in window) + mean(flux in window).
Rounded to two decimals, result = 7.74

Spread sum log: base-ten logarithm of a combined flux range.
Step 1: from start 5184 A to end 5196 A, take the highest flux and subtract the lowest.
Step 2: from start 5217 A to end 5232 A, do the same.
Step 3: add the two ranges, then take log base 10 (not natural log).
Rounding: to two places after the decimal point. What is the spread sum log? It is 0.24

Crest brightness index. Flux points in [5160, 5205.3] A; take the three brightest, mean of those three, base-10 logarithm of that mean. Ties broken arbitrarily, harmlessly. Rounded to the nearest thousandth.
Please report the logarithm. 0.651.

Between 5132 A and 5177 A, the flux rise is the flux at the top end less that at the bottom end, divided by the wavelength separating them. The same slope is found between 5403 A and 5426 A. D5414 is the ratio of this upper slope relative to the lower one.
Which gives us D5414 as -1.6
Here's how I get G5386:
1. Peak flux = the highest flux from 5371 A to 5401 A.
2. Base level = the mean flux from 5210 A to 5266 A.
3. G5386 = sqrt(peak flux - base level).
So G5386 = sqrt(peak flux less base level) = 0.48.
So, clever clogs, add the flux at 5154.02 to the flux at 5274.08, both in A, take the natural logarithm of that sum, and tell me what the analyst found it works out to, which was 2.15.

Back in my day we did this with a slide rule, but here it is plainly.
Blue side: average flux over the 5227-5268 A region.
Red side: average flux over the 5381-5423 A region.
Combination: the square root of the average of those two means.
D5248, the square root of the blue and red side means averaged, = 2.03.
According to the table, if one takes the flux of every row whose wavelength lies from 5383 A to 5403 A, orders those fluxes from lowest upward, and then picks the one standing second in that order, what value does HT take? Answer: 3.767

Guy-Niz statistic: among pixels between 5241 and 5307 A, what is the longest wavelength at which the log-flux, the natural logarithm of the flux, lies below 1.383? 5295.98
